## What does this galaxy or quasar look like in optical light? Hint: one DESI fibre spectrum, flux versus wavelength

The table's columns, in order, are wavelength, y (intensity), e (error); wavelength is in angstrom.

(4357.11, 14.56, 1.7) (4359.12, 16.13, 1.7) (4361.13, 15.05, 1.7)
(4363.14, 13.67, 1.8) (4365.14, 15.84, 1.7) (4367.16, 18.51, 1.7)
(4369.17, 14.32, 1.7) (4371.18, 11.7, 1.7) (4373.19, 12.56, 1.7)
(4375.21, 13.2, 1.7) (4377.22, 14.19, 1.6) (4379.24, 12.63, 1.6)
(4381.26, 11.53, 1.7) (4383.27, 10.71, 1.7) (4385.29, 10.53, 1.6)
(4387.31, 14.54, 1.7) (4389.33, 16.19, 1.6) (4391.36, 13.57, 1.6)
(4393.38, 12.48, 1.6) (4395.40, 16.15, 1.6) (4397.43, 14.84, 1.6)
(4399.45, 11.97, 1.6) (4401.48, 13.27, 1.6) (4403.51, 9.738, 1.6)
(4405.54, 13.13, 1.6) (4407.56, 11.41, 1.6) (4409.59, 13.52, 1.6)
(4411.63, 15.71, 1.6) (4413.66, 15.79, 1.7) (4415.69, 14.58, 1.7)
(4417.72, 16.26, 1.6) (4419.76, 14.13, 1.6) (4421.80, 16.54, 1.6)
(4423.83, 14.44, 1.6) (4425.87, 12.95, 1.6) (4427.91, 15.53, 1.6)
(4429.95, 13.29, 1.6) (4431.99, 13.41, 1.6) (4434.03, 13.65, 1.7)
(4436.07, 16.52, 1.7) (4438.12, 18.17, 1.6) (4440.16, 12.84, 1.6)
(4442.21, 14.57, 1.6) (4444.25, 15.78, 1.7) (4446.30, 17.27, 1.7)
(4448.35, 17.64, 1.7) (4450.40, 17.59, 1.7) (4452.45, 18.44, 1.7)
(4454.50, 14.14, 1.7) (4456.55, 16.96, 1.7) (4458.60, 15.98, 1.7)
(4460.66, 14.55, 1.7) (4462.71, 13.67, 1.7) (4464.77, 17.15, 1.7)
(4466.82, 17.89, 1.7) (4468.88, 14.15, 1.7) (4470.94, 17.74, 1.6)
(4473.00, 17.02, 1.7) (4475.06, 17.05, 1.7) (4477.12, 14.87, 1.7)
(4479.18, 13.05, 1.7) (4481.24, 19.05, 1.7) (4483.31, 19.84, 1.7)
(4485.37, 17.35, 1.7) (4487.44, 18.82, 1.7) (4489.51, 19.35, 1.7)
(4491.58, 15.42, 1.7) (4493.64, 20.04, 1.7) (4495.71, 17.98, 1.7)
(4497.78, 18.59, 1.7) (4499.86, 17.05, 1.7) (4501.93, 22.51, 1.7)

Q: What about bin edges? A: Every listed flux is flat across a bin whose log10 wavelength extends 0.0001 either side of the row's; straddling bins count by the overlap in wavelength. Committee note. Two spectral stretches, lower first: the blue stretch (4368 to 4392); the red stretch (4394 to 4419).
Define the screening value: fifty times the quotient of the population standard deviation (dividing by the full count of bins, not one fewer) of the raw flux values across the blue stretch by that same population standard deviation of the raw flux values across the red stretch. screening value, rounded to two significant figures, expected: 41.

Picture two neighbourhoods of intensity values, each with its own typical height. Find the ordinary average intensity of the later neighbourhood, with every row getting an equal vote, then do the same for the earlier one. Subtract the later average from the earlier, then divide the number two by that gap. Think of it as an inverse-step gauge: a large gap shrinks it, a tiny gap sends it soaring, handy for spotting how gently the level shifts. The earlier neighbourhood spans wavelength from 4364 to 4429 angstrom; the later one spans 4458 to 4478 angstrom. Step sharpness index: -0.9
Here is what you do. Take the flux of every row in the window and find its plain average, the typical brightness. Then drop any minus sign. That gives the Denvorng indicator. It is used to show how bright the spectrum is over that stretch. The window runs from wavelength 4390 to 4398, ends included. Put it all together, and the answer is 14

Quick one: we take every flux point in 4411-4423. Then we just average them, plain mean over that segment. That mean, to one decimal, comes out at 15.5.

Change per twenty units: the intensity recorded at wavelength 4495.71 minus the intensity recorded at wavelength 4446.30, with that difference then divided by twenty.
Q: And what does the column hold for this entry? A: 0.04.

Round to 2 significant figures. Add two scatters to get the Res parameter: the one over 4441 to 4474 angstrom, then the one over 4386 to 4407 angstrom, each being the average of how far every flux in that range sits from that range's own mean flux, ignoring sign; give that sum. 2.9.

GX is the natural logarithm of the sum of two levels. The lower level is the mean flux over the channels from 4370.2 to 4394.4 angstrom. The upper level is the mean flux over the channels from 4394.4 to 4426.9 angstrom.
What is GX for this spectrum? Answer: 3.290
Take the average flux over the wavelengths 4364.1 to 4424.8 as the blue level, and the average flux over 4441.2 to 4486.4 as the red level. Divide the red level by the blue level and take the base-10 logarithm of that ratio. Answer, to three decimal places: 0.076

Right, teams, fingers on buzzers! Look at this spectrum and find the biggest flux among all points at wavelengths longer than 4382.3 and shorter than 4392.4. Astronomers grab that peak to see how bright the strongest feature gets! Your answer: 16.19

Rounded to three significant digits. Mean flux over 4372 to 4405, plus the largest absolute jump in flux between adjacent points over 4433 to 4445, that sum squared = 336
